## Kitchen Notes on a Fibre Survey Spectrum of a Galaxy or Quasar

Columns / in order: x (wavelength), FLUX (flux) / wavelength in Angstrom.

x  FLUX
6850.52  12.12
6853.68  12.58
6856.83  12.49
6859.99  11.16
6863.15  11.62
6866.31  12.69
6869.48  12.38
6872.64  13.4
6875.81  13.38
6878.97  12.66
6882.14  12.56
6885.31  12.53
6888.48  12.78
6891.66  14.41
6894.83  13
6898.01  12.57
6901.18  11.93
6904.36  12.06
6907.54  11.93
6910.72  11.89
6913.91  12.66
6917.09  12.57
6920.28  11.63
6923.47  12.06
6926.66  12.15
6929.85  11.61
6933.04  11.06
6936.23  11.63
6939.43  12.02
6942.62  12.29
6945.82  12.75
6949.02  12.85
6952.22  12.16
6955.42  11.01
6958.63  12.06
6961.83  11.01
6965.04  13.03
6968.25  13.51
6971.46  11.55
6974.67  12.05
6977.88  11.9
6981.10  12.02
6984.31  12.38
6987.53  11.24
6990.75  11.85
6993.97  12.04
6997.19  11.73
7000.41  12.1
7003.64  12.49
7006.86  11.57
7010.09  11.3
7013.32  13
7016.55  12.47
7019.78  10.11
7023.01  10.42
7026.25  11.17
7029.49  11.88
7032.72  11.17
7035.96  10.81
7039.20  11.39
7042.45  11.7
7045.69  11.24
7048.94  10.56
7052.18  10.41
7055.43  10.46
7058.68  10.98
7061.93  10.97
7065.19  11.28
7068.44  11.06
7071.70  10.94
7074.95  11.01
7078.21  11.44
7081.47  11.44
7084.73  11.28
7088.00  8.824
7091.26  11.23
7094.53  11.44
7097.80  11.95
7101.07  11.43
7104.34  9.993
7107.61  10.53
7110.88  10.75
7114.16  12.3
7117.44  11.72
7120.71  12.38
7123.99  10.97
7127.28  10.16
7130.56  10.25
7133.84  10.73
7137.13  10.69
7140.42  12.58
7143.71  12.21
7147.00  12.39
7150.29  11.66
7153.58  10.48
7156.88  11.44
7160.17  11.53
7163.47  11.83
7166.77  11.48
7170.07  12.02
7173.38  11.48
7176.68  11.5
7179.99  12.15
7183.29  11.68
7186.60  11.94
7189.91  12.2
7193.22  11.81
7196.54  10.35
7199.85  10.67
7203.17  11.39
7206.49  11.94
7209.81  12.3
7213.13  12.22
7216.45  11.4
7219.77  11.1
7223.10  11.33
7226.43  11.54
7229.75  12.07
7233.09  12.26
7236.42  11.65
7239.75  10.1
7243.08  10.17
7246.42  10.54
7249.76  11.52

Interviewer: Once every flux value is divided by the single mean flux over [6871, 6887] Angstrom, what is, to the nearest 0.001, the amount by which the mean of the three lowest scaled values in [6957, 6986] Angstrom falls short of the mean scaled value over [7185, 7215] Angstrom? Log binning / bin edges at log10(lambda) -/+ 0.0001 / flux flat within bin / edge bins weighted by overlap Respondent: 0.012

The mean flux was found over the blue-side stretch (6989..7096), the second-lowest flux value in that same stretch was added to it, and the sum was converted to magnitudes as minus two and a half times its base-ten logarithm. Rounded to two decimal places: -3.32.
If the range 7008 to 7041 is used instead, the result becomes -3.35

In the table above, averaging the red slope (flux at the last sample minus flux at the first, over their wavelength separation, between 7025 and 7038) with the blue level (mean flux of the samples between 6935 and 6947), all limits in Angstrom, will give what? 6.07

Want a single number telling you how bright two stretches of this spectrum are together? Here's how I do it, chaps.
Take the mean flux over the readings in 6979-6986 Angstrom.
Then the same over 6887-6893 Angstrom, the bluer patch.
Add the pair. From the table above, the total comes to 26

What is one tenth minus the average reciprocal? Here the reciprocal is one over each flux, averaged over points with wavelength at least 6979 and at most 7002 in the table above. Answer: 0.0160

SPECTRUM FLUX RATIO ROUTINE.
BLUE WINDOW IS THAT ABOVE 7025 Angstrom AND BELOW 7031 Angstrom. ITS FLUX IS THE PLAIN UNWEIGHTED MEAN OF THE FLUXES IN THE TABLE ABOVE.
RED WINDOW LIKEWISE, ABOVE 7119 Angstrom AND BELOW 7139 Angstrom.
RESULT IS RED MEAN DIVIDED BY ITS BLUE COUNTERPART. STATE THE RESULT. 0.94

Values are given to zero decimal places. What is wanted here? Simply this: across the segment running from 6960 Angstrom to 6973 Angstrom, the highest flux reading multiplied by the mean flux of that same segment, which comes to 166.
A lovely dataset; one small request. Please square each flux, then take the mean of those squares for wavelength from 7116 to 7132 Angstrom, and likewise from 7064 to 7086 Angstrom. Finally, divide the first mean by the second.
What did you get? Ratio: 0.99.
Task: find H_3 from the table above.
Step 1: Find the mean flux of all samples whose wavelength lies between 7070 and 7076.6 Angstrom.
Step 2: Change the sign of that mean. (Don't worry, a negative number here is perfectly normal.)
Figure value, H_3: -11.0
